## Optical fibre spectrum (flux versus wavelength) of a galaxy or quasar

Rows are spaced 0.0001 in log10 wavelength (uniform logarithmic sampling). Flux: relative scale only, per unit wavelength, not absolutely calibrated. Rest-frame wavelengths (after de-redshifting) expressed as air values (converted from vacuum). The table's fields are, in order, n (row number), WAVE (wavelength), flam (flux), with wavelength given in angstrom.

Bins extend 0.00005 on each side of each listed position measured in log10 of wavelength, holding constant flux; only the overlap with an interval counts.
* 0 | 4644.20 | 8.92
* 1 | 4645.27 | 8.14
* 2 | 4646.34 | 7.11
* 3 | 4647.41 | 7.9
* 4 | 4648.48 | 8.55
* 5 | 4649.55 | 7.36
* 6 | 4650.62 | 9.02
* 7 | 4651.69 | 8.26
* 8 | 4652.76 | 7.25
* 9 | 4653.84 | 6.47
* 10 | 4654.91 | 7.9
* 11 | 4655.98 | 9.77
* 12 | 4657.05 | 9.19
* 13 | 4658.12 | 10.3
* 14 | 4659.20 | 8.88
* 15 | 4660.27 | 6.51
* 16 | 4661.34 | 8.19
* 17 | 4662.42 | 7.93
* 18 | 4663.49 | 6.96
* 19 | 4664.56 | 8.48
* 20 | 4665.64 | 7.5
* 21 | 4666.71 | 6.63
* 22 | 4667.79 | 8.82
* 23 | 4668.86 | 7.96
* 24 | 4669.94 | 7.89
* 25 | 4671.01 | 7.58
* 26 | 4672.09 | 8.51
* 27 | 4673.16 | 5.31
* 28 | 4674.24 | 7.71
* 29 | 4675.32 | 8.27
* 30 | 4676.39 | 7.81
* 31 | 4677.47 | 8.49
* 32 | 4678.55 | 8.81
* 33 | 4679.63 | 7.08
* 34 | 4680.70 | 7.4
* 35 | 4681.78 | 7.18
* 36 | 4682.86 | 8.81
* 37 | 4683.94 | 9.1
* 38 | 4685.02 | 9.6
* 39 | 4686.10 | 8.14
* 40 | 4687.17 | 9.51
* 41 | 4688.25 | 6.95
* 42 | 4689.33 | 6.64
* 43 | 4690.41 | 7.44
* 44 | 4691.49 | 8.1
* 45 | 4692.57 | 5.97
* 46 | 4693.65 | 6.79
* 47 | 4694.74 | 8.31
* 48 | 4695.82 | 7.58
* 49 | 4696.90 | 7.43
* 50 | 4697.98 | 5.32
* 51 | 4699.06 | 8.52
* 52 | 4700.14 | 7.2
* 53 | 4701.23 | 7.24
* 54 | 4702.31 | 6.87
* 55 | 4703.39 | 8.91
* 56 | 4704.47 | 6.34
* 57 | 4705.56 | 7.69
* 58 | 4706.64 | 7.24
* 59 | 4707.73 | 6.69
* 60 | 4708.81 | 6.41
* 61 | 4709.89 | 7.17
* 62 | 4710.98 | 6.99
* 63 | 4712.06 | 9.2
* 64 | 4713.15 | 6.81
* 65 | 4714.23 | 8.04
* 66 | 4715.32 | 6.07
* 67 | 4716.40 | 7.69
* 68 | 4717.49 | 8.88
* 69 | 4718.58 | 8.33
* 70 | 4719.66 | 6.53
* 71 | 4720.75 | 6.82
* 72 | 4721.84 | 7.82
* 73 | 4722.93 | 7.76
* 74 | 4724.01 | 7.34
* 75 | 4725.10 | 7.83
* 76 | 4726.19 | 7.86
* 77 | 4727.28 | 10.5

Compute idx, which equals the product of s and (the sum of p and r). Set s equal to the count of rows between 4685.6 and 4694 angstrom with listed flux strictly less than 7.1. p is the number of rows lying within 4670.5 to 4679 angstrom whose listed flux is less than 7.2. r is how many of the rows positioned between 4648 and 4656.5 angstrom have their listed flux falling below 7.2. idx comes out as 8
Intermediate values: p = 1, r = 1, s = 4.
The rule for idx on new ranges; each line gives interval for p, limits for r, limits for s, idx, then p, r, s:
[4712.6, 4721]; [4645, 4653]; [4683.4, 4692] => 10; 4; 1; 2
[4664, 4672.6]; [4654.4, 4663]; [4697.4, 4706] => 6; 1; 1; 3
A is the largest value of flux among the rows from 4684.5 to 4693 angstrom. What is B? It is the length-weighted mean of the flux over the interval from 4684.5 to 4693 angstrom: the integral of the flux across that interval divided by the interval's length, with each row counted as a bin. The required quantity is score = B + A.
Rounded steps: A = 9.6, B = 7.8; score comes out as 17.4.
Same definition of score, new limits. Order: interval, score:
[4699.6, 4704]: 16.4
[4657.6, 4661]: 18.8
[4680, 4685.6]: 18.0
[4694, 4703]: 15.8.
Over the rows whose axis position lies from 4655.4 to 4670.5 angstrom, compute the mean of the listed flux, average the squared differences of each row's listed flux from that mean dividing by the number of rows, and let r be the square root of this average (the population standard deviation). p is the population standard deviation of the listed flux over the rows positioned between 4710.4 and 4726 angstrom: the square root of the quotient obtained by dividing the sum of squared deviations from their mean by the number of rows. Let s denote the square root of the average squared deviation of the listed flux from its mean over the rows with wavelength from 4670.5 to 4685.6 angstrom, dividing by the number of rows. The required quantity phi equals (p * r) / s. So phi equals 0.89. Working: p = 0.85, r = 1.08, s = 1.04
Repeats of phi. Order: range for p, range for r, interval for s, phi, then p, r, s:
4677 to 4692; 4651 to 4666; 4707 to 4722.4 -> 1.15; 0.95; 1.11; 0.92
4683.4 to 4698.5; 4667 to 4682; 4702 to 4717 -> 1.19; 1.22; 0.87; 0.89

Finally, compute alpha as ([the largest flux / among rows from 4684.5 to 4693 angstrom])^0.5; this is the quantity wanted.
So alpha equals 3.10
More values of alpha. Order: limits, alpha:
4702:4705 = 2.98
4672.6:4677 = 2.88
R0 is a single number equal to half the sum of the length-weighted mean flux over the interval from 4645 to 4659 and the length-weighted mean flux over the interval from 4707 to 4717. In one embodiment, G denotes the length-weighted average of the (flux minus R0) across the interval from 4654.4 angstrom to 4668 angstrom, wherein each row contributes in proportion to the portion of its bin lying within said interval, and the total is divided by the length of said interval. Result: 0.5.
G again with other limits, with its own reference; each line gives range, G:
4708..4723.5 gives -0.3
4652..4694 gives 0.1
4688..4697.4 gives -0.5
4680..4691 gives 0.3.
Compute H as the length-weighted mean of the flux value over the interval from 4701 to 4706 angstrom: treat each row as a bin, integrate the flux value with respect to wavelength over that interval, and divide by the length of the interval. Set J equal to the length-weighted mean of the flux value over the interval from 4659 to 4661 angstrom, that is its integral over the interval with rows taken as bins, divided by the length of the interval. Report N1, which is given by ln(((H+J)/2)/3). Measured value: 0.92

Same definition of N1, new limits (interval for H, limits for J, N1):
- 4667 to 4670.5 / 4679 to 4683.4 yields 0.96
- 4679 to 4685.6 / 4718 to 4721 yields 0.95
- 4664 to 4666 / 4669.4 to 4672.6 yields 0.98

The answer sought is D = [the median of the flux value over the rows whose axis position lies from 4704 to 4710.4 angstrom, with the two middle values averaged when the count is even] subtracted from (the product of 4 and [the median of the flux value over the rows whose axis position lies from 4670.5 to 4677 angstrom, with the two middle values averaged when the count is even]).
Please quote 24.1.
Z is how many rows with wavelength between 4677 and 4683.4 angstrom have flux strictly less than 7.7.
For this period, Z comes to 3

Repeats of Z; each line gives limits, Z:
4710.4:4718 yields 4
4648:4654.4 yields 3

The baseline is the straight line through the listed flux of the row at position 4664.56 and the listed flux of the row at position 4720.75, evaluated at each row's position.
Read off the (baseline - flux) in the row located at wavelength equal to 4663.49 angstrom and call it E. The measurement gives 1.6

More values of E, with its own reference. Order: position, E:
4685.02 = -1.7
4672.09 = -0.3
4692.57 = 1.7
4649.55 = 1.6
